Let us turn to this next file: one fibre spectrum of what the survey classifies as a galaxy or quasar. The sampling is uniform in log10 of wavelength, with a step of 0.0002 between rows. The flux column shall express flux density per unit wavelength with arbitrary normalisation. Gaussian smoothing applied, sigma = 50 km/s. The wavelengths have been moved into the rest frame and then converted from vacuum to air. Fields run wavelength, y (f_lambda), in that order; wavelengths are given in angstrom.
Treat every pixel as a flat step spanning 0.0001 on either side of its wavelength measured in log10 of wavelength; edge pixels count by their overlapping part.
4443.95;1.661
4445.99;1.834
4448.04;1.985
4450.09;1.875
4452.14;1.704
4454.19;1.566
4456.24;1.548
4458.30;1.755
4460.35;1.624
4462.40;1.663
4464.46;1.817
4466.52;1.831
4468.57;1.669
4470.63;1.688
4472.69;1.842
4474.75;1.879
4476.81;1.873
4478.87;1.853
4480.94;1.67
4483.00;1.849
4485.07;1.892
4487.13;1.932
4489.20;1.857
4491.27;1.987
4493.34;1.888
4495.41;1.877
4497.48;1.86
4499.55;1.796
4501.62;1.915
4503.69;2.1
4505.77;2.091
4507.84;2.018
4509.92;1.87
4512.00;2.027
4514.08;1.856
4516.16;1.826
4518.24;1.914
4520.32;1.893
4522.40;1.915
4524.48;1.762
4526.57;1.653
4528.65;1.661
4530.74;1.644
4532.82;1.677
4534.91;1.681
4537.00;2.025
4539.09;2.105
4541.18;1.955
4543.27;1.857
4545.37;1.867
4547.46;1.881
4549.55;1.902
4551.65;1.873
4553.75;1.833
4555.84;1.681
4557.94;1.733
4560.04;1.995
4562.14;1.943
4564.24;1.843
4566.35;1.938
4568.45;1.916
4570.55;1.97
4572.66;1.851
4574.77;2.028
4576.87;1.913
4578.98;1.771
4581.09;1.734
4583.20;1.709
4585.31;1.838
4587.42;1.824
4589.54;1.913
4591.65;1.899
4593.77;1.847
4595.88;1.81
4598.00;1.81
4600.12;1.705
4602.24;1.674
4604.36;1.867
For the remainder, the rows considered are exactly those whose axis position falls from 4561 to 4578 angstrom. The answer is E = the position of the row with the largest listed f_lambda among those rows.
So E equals 4574.77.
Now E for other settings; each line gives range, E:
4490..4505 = 4503.69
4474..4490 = 4487.13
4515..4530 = 4522.40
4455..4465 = 4464.46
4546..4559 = 4549.55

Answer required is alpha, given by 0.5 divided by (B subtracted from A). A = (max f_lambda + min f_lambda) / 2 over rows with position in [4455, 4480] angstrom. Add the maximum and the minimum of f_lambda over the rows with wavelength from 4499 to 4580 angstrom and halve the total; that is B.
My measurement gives -3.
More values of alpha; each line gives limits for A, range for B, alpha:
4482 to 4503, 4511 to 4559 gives 29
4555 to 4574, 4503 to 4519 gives -4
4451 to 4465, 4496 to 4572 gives -3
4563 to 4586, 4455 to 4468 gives 3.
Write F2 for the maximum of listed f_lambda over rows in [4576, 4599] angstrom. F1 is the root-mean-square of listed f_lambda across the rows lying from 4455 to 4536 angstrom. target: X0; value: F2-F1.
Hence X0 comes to 0.08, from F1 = 1.83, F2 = 1.913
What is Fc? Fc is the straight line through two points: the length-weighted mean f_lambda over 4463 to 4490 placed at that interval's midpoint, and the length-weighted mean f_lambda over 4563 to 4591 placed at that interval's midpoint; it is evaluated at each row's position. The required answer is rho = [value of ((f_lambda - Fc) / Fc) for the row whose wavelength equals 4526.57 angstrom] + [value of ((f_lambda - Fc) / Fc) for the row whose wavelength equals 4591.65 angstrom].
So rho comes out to -0.09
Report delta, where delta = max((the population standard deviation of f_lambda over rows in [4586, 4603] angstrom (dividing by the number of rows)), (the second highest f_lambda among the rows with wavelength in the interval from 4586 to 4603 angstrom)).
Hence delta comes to 1.90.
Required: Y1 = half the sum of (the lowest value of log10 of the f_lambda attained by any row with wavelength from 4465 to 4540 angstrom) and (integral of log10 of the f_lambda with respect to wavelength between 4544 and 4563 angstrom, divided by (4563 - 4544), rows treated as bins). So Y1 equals 0.242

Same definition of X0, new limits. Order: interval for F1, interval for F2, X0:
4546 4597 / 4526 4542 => 0.24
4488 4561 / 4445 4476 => 0.11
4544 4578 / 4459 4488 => 0.04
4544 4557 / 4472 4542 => 0.26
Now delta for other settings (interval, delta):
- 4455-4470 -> 1.82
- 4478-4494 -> 1.93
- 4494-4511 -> 2.09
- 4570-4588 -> 1.97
